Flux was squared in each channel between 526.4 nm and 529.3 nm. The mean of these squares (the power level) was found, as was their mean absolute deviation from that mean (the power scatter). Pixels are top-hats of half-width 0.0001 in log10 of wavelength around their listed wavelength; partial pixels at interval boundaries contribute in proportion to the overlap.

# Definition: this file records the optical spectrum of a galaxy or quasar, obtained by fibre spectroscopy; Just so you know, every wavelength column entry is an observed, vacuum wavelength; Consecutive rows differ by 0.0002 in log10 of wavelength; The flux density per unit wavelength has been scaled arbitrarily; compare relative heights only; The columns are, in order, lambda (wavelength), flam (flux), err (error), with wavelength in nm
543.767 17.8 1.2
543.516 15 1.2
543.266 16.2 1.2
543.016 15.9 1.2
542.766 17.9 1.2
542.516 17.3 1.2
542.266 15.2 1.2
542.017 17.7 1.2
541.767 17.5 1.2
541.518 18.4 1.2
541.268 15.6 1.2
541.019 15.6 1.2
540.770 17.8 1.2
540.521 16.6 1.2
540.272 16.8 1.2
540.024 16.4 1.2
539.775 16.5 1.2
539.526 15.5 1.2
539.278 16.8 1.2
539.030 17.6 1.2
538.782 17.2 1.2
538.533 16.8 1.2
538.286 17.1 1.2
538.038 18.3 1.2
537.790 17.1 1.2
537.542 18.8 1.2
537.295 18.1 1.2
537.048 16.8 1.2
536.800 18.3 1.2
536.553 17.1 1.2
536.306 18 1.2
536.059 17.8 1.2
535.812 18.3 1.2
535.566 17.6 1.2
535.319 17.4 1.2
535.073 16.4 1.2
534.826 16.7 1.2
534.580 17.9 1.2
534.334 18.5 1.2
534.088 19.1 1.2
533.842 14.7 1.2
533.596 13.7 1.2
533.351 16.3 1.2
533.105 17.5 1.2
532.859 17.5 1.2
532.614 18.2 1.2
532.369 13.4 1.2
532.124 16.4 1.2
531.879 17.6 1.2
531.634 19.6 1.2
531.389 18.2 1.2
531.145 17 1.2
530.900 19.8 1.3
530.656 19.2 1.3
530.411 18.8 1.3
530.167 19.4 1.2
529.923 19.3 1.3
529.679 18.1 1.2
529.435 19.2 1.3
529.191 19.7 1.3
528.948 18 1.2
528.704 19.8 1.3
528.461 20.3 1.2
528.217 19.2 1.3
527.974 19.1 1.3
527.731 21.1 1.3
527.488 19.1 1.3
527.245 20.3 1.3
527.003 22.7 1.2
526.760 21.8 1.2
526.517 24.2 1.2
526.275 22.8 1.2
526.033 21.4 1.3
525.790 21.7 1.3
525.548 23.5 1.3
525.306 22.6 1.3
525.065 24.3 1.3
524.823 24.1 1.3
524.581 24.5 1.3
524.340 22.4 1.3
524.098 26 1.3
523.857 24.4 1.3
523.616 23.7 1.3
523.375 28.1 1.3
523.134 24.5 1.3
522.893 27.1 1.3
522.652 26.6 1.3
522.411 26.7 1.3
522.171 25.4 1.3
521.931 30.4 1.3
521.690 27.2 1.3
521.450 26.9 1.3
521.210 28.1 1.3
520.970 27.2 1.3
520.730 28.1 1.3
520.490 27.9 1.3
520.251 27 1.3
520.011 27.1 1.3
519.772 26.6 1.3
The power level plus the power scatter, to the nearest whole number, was 477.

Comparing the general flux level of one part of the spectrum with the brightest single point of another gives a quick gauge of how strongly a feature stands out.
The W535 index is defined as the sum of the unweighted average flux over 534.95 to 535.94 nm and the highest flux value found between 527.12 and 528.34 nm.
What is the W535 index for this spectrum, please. 38.5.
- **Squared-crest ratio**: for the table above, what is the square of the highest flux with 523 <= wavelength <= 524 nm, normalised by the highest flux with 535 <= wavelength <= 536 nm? 43.1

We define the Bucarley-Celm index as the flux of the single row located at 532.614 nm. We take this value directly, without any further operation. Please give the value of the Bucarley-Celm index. 18.2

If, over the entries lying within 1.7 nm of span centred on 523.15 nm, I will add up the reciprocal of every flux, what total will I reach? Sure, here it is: 0.27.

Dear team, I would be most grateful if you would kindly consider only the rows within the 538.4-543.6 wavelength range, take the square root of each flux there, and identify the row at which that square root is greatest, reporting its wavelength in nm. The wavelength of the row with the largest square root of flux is 541.518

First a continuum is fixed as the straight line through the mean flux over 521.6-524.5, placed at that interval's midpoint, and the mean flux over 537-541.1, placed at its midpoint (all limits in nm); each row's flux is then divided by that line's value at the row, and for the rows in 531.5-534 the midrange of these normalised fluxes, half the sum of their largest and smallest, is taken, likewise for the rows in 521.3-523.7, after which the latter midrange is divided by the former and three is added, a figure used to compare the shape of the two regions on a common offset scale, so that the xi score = 4.3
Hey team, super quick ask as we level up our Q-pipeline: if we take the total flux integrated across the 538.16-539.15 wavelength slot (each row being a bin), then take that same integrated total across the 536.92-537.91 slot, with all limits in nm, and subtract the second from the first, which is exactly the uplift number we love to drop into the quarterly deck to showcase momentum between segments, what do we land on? -0.5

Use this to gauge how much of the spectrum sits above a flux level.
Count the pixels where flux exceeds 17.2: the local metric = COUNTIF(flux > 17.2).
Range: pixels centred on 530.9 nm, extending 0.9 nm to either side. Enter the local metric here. 6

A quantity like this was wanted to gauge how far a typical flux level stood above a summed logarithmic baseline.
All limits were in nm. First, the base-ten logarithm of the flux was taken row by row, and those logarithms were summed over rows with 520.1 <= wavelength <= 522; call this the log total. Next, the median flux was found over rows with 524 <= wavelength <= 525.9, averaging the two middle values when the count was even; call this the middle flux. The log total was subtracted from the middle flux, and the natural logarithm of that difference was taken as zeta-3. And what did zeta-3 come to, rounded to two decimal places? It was 2.51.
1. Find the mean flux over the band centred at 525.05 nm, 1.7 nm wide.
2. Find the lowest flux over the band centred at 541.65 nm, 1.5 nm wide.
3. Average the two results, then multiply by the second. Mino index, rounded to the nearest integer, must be 293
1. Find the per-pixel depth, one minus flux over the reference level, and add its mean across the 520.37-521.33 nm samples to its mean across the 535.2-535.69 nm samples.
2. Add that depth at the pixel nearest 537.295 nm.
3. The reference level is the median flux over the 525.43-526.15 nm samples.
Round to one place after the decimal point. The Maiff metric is 0.1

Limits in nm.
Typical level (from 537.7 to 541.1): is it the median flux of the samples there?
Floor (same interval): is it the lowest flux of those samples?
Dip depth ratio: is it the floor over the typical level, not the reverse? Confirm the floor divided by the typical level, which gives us 0.923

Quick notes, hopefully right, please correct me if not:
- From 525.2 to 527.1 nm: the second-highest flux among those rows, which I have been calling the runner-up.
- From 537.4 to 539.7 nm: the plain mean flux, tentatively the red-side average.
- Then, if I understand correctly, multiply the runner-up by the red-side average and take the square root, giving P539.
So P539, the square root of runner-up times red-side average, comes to 20.1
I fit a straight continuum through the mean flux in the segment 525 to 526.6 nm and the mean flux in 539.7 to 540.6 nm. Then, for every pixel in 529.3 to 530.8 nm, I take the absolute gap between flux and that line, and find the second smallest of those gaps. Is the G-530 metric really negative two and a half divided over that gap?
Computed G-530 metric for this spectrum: -2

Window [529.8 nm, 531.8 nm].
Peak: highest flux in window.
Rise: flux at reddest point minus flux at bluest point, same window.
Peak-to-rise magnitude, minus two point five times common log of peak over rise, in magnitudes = -4.5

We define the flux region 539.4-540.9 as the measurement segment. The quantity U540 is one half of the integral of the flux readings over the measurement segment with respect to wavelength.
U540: 12.4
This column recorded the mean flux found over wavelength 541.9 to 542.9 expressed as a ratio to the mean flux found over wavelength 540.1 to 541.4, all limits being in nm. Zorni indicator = 1.03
